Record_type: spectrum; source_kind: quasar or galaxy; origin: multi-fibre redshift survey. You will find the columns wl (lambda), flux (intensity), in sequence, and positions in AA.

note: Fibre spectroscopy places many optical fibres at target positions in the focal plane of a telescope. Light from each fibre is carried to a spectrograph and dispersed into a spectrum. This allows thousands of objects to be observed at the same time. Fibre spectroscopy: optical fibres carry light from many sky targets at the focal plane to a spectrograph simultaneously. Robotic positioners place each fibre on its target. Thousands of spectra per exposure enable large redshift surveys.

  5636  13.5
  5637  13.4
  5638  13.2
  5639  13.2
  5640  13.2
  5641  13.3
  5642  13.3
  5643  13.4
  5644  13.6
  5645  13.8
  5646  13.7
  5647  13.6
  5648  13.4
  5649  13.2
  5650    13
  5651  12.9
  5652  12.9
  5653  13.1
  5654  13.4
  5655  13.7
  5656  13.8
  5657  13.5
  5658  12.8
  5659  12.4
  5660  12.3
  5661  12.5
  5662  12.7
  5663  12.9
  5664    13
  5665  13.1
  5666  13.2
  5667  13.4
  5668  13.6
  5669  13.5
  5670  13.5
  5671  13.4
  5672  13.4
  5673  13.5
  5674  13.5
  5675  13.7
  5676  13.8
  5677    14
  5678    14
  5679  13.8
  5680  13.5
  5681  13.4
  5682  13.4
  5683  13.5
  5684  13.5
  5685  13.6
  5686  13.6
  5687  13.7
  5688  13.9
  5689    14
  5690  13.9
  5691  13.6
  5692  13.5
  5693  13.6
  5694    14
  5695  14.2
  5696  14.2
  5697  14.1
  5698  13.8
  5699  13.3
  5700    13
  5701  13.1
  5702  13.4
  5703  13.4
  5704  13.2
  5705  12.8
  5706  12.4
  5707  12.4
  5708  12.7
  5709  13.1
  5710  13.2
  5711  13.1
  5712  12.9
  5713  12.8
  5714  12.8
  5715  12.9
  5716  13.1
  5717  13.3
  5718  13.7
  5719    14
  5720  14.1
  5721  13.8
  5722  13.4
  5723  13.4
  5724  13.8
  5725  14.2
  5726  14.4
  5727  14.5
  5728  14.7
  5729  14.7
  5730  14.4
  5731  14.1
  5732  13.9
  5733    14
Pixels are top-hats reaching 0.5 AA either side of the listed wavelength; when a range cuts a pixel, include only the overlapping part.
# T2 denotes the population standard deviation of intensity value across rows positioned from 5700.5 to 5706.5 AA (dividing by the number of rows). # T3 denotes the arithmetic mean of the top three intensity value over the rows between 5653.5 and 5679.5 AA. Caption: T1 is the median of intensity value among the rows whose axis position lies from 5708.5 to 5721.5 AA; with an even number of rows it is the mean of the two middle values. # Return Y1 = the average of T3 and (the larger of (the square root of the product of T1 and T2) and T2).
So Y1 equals 8.0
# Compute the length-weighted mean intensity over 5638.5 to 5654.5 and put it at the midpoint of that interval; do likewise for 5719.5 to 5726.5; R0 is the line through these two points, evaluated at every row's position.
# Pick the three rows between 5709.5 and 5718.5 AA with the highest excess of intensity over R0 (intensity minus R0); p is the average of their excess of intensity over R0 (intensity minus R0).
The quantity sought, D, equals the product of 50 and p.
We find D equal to -21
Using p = -0.41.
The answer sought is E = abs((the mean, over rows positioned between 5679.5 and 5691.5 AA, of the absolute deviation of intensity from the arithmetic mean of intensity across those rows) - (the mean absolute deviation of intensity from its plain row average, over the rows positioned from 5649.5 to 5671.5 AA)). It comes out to 0.19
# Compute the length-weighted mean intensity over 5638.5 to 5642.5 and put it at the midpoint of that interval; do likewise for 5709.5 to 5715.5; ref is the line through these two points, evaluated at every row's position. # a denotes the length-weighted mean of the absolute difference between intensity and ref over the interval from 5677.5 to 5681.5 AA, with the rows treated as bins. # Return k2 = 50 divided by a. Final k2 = 85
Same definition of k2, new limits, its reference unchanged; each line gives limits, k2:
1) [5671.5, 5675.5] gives 121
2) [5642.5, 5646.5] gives 128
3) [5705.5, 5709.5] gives 129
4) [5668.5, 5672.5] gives 154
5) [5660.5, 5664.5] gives 130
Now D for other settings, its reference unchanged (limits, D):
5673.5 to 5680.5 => 20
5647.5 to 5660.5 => 14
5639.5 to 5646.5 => 20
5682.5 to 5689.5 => 13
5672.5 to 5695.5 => 24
